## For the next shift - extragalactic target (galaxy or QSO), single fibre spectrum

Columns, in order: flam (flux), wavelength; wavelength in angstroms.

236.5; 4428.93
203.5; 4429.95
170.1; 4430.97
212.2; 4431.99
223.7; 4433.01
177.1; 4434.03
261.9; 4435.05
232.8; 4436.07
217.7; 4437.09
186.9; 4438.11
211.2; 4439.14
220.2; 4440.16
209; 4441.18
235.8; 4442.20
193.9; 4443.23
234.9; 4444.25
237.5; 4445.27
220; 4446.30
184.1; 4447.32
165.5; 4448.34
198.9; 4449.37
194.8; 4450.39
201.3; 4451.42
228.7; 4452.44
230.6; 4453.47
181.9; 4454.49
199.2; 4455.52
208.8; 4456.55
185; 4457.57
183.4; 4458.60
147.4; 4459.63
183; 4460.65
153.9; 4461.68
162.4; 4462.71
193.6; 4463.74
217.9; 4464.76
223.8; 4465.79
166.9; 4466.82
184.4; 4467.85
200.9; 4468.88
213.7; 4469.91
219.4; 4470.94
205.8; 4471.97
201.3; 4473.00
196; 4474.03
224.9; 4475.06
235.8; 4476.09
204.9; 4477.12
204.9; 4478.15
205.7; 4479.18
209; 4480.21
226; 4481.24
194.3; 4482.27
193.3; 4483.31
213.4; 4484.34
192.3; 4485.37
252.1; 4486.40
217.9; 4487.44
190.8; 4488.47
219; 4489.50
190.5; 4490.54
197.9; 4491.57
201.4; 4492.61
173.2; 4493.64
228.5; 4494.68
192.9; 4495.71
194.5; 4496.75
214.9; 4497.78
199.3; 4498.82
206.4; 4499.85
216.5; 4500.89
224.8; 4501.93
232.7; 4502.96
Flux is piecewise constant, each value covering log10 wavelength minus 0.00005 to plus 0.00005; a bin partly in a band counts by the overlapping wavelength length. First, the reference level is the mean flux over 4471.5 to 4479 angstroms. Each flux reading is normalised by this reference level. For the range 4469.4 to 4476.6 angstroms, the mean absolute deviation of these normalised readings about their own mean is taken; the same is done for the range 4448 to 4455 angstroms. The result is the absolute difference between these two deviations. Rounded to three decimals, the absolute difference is 0.029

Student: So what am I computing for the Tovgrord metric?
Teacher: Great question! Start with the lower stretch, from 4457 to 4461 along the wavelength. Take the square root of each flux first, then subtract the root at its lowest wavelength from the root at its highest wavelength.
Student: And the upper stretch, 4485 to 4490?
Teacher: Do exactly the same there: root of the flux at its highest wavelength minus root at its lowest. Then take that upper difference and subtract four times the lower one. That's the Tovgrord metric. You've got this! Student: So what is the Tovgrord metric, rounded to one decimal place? 1.2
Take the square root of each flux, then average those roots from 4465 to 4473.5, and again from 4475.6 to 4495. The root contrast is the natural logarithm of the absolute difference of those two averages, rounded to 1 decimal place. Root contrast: -1.6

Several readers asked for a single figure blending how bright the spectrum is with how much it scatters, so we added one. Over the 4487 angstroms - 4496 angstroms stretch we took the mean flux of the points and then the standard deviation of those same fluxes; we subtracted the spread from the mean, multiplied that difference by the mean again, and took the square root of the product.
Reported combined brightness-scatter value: 193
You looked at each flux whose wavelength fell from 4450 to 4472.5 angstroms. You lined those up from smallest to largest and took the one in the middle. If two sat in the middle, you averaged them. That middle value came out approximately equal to 197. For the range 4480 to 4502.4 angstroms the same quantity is 204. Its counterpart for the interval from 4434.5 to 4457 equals 210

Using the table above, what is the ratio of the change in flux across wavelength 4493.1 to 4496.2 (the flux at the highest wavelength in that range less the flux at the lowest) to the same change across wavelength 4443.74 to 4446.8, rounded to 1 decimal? -1.3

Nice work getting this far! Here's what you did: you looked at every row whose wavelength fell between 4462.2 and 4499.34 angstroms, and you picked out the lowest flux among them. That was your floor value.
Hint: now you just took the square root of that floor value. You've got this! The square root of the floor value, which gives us 12.7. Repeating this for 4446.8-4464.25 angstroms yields 12.1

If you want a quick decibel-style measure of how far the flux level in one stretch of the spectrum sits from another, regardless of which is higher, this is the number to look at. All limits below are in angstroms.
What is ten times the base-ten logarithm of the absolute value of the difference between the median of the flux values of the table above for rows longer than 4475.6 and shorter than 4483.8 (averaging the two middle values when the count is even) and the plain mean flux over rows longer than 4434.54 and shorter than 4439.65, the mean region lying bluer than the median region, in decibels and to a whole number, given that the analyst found 12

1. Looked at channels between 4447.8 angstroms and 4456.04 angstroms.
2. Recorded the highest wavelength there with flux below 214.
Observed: 4455.52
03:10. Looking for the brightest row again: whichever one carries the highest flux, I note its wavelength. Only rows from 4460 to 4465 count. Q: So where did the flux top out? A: 4464.76 angstroms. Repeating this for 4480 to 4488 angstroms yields 4486.40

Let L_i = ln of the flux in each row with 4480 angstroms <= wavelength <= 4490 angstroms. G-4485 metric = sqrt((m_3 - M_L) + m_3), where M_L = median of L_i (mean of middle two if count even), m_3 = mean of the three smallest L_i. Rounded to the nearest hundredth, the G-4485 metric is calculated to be 2.27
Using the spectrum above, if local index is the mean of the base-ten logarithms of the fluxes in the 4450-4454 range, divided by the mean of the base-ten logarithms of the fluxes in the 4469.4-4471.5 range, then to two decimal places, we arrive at 1.00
